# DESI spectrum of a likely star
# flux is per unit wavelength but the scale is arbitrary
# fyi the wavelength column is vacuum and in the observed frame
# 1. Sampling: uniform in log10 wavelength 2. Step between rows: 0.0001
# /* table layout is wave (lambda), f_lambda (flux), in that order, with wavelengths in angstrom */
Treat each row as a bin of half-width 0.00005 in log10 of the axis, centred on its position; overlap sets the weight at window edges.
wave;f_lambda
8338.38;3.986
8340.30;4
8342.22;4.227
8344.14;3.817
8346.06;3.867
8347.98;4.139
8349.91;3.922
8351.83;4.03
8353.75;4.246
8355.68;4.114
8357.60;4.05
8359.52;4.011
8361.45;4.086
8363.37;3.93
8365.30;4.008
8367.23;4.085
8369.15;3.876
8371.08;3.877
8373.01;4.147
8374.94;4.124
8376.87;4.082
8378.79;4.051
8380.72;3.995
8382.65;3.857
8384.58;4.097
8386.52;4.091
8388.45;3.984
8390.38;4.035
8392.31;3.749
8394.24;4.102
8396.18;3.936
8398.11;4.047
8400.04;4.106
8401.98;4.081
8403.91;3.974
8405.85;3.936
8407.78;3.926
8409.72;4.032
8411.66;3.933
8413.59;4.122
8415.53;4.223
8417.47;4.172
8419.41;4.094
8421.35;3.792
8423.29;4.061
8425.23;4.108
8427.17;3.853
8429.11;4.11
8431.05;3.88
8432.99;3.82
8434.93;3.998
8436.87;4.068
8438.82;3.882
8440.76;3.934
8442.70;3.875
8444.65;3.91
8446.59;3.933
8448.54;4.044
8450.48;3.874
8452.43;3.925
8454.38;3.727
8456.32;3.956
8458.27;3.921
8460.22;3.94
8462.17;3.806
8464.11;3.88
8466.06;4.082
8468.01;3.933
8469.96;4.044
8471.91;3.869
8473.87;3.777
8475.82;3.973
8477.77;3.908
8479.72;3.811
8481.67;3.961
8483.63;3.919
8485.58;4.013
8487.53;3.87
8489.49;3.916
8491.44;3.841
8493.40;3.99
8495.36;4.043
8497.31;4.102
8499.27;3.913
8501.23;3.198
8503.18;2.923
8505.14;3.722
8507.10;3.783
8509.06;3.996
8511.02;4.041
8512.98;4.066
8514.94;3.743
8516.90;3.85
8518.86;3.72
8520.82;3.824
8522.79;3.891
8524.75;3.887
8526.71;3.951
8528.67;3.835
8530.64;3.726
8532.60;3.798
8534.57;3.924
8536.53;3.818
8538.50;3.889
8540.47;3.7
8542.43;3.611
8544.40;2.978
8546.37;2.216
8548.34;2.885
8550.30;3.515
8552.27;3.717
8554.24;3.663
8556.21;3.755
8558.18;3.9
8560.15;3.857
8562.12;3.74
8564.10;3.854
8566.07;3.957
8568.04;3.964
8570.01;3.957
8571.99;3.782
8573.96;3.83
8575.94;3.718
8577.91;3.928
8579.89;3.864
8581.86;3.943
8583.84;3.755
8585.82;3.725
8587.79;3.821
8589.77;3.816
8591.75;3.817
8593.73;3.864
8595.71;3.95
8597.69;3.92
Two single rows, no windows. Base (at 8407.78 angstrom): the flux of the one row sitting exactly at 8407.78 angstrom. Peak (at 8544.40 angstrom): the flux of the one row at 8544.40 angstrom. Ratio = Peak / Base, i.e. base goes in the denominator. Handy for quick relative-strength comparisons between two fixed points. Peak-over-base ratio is 0.759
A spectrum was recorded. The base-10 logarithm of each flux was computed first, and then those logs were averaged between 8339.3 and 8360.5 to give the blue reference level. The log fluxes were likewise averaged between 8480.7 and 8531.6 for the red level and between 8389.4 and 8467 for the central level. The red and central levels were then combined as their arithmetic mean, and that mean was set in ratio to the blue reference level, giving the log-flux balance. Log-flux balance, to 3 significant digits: 0.975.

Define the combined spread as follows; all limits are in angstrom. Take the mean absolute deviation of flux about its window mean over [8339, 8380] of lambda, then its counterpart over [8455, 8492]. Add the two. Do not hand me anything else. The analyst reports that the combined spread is 0.15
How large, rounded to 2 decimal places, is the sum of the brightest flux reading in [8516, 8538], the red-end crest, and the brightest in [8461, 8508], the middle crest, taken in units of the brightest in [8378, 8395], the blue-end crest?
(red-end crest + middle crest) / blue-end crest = 1.96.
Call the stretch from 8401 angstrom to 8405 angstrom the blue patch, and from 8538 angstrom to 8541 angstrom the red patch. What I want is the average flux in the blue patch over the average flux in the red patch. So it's 1.06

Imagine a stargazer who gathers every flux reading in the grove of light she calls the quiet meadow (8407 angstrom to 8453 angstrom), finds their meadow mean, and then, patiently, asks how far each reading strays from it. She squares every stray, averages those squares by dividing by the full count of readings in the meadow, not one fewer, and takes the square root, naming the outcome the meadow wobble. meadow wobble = 0.12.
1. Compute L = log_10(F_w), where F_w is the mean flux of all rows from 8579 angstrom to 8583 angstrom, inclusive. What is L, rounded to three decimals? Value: 0.591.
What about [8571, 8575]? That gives 0.580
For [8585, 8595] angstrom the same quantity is 0.581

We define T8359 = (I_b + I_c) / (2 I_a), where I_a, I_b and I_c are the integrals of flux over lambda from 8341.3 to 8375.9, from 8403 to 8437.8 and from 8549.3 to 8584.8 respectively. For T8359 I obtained 0.986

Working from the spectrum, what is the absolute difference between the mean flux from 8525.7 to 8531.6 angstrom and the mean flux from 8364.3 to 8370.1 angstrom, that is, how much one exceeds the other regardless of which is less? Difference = 0.15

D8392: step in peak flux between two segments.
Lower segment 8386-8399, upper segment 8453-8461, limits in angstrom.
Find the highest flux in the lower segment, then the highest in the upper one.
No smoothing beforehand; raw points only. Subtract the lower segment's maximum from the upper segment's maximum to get -0.15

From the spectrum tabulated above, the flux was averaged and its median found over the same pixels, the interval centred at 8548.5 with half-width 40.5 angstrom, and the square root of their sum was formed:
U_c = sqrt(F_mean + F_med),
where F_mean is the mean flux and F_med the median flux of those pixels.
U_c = 2.75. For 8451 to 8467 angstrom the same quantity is 2.80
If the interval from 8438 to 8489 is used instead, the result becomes 2.80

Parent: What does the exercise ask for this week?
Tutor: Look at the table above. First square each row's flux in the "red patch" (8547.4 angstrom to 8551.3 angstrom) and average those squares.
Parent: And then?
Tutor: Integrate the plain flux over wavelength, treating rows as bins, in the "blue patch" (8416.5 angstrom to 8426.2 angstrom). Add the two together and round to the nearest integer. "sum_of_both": 50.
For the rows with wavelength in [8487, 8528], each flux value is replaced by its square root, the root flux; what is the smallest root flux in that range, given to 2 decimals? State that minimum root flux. 1.71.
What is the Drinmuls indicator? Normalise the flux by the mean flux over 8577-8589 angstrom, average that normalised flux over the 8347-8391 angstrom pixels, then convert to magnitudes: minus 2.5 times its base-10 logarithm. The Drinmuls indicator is -0.05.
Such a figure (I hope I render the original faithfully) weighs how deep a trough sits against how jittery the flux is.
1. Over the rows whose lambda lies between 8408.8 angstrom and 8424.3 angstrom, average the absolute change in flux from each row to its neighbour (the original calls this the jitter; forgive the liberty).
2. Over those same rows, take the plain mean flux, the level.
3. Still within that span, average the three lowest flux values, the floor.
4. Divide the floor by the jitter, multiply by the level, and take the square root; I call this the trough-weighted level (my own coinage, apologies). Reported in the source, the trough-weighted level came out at 10.1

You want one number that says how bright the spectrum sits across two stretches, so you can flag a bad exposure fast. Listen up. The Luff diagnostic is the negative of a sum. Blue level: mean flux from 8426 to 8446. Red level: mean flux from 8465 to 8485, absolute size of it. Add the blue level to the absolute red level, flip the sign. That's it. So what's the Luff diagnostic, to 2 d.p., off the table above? -7.86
